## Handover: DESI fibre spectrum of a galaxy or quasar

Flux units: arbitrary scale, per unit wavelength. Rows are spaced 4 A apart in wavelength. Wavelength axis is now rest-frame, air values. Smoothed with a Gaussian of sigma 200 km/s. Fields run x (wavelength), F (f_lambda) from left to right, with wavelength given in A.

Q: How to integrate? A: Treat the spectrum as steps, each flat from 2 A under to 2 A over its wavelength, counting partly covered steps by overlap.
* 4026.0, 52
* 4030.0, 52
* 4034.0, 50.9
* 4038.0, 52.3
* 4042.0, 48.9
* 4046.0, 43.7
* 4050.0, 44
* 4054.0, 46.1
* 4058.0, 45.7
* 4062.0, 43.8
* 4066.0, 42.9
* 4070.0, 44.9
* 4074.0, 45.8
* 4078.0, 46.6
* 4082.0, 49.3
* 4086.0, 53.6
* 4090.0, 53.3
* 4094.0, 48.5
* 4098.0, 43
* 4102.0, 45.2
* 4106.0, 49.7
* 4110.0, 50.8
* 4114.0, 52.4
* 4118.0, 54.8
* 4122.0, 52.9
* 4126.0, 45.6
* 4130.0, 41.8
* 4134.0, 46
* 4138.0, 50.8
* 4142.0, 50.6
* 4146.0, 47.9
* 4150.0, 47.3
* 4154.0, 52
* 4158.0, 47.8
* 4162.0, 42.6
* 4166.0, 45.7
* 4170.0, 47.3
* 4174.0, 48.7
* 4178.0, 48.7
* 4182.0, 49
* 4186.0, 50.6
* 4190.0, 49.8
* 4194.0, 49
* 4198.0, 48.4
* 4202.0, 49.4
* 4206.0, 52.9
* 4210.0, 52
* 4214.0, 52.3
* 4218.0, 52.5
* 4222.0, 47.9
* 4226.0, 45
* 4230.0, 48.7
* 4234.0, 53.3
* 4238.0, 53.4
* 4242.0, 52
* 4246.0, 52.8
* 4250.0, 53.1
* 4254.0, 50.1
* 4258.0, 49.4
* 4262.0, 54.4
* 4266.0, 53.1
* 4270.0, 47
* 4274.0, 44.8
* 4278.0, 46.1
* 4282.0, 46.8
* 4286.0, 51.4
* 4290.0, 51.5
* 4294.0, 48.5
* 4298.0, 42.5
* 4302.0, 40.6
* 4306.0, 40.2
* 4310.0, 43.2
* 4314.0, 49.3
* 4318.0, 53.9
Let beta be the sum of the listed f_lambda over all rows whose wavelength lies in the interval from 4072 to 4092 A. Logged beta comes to 249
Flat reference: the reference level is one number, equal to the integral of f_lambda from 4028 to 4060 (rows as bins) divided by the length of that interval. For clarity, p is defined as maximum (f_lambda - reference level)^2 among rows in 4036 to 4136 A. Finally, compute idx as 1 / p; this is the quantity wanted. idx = 0.021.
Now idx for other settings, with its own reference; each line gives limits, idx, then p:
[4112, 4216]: 0.021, 47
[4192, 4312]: 0.017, 60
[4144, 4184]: 0.035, 29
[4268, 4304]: 0.019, 54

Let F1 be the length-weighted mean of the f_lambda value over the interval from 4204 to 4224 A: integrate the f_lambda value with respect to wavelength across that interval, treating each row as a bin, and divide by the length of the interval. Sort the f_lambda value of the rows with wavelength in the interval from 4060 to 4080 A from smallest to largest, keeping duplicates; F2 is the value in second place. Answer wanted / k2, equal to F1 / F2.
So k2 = 1.18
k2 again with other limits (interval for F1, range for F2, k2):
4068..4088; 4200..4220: 0.92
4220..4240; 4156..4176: 1.09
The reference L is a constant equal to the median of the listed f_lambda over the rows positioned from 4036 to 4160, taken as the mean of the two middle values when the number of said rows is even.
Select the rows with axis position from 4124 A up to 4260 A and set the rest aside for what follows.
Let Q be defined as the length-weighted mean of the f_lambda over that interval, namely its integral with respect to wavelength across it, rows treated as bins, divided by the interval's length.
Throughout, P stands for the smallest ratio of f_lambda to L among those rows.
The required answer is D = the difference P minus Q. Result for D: -48.4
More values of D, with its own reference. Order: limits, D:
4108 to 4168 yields -47.7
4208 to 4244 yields -49.8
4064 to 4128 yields -47.8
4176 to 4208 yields -48.7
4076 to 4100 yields -48.2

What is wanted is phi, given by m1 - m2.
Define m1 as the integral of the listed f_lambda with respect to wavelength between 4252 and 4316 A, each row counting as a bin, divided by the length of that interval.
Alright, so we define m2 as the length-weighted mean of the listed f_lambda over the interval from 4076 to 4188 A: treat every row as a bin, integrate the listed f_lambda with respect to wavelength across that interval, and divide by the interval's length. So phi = -1.2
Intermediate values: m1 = 47.4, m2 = 48.7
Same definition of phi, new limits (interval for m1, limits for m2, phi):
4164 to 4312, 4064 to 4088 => 1.8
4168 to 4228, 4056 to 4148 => 1.5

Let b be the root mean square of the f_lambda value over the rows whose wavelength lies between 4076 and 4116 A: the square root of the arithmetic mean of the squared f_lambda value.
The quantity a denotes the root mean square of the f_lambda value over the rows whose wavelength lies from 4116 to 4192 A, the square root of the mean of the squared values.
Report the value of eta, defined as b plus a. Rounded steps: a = 48.5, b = 49.4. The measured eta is 98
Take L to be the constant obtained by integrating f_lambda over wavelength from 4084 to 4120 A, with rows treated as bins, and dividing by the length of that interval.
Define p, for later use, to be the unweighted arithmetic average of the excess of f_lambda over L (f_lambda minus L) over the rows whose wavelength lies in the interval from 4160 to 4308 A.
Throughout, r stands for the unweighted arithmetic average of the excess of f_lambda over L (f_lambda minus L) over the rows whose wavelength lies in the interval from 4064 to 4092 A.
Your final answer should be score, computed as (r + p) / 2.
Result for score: -1.6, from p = -1.2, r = -2.1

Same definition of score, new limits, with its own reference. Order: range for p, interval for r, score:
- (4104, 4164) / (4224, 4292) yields -0.6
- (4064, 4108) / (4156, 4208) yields -2.2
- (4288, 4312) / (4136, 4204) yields -3.7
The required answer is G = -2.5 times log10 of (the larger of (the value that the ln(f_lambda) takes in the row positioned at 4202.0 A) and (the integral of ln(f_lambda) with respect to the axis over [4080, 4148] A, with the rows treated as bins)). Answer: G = -6.06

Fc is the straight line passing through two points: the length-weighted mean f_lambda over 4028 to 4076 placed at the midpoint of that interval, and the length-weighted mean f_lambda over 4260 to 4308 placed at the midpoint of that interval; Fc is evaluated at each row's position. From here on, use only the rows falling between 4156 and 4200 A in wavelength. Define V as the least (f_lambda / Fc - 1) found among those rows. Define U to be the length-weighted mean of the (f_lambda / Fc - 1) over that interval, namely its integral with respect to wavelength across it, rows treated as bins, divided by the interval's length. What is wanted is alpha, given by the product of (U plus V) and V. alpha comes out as 0.007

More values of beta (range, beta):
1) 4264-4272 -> 100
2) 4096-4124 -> 349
